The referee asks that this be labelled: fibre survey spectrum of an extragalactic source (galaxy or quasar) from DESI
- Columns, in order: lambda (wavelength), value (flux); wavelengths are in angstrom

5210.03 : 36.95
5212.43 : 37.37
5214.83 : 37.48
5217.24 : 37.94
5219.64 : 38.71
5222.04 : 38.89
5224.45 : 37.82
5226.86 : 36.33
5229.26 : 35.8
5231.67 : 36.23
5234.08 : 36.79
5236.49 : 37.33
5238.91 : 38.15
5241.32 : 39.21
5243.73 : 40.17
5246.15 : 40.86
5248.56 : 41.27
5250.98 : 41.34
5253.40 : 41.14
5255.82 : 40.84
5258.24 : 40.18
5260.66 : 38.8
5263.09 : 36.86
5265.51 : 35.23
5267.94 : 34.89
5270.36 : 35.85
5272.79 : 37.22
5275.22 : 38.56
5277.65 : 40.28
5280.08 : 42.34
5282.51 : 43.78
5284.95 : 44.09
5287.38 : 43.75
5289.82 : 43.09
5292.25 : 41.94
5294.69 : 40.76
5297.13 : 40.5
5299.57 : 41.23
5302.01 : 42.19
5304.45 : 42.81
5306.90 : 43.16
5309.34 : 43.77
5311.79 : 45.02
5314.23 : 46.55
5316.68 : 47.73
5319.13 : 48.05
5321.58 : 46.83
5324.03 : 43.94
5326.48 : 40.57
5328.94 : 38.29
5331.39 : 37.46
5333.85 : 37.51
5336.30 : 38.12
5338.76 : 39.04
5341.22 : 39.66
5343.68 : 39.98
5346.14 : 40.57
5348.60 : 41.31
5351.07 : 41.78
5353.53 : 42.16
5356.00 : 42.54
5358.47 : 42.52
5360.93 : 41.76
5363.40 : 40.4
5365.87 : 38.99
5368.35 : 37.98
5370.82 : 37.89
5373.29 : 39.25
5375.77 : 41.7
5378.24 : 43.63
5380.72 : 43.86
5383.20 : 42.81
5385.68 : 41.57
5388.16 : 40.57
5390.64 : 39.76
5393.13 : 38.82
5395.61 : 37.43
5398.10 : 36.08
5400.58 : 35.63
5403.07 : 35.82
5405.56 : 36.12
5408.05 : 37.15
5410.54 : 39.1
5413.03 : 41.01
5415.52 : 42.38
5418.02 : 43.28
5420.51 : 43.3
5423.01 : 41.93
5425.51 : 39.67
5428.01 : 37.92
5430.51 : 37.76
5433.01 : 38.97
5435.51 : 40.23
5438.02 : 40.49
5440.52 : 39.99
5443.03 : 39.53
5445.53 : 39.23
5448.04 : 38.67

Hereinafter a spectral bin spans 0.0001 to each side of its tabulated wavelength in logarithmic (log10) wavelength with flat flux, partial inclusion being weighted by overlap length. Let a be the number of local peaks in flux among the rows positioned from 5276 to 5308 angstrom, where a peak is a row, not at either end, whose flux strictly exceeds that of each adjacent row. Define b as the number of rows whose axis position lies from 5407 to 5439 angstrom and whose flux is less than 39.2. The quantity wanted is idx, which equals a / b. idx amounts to 0.20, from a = 1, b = 5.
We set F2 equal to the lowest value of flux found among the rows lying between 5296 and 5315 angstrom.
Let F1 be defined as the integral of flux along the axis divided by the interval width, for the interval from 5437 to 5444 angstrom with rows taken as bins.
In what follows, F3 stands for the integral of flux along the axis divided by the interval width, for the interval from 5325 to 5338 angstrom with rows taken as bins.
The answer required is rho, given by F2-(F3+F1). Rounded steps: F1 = 40.0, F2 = 40.5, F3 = 38.5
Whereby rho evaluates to -38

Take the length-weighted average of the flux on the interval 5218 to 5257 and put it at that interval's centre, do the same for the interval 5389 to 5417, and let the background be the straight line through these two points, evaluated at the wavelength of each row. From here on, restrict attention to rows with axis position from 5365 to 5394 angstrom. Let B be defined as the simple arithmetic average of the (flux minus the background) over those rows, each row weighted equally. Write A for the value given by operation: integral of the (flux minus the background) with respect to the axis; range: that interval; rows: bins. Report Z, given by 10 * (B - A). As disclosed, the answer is -653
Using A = 68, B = 2.3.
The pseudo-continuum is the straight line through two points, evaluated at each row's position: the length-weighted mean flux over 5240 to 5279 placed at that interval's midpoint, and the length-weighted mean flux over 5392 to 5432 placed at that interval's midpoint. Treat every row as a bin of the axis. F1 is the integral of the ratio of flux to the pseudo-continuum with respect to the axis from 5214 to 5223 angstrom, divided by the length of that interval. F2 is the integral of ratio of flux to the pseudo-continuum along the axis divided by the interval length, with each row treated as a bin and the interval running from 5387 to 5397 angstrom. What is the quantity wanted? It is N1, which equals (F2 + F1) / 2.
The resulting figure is 0.993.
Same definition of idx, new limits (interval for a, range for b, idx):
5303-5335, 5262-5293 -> 0.17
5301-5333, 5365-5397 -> 0.20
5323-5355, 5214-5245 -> 0.00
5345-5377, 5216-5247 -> 0.10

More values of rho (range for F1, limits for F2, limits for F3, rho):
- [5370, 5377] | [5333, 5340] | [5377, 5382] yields -46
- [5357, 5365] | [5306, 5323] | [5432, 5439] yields -38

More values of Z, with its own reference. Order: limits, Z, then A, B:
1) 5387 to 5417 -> -46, 5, 0.1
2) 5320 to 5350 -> -560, 58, 1.8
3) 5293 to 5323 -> -1588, 164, 5.5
